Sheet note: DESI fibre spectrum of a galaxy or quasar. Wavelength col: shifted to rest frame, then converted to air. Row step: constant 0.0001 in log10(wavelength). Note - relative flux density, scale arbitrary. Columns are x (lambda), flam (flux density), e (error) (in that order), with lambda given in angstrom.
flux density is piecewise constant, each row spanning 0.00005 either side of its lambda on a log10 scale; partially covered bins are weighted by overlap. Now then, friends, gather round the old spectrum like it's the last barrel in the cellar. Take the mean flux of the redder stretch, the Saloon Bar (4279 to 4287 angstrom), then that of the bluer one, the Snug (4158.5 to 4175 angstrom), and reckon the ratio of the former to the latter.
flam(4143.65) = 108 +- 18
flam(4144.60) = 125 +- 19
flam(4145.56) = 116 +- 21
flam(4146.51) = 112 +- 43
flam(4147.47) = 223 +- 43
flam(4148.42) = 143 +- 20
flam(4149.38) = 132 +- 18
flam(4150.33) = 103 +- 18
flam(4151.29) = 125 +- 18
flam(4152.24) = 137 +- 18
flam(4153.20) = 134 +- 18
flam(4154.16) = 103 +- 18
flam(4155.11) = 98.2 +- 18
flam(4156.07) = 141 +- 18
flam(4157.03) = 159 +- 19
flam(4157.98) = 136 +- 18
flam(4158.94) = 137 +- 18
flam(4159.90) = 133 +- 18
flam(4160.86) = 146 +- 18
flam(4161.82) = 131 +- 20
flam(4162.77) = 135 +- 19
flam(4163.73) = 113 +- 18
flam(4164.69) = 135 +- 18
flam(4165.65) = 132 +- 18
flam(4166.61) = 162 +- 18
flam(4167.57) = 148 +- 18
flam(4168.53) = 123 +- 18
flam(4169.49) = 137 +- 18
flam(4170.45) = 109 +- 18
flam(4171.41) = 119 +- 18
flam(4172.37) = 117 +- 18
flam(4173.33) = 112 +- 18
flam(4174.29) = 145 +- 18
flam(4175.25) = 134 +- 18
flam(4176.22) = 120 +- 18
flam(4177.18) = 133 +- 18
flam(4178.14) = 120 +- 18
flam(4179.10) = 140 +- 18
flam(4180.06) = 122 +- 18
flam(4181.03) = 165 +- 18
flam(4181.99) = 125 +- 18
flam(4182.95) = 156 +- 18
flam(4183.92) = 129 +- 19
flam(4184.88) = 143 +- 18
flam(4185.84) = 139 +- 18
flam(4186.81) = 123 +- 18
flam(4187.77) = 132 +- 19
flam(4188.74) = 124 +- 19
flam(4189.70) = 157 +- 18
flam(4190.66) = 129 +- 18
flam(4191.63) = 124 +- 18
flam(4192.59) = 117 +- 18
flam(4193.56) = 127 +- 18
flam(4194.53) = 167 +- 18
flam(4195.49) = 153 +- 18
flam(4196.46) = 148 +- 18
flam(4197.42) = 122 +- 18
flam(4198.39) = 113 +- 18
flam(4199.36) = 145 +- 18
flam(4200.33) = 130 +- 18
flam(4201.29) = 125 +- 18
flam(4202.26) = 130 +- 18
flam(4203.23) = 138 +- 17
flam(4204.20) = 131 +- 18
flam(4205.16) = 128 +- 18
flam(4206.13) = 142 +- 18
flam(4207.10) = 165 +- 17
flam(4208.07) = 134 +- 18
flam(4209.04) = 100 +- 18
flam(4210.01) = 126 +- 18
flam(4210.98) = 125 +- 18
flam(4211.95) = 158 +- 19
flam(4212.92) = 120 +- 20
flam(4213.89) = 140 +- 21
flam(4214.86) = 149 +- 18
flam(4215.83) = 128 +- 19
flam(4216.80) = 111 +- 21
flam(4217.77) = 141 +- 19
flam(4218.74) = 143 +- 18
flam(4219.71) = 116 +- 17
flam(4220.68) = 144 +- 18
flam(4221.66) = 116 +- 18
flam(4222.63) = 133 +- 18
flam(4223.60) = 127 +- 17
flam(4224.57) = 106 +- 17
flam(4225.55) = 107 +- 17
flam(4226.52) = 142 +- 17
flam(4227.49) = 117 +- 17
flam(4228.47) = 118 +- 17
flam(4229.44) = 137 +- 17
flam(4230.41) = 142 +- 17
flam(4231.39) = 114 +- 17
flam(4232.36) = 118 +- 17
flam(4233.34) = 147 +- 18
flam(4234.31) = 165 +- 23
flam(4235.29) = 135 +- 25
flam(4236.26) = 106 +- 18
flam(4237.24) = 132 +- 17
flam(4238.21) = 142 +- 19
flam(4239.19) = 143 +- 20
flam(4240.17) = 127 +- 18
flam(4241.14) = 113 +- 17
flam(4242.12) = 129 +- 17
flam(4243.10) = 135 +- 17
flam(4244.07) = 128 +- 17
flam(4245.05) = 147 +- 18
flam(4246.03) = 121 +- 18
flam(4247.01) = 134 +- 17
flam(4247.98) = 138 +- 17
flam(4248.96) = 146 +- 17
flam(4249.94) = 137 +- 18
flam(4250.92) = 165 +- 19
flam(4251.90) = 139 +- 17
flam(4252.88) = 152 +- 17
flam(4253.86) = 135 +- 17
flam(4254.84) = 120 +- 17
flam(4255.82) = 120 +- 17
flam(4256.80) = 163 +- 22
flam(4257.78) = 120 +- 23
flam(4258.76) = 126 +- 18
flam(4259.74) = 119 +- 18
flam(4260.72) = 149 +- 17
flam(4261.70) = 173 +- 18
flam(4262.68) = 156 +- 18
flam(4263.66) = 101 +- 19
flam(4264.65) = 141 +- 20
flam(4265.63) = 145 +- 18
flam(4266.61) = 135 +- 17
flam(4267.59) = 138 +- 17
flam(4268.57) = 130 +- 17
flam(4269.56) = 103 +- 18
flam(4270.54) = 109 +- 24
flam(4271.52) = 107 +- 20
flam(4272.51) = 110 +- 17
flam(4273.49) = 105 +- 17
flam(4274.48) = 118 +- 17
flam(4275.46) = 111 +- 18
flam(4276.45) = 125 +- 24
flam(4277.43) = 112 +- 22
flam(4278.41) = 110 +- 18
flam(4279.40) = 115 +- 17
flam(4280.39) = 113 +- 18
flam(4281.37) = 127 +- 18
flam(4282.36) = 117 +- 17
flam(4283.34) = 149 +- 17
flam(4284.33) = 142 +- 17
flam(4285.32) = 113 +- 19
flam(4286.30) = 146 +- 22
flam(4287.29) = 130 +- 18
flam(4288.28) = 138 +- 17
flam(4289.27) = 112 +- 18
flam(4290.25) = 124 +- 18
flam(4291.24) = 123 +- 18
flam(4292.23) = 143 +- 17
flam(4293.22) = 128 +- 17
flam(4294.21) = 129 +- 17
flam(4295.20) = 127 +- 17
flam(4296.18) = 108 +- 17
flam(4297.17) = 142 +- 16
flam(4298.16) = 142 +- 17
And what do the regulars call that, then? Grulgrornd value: 0.97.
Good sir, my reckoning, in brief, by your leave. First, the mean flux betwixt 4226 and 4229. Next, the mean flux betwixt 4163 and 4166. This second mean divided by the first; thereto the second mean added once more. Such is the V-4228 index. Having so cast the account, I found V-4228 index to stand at 128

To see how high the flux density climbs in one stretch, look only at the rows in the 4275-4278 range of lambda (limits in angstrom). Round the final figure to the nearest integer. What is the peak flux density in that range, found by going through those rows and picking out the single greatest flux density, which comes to 125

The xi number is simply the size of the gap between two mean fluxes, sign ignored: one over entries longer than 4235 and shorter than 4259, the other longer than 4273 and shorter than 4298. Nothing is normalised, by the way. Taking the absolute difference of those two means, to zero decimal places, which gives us 10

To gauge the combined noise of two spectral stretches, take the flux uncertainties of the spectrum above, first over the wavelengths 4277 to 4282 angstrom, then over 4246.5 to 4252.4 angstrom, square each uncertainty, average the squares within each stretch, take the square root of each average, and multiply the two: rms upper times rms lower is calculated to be 327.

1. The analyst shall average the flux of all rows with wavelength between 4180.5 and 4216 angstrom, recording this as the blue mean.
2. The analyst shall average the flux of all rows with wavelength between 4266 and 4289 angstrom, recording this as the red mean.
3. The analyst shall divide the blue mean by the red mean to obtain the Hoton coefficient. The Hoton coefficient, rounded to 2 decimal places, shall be 1.11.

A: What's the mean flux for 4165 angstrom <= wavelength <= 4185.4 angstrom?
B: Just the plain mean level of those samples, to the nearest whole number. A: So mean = 133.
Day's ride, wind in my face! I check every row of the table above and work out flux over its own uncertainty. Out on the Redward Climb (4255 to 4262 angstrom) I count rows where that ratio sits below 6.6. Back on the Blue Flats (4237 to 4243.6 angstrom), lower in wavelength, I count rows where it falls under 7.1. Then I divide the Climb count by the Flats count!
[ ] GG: 0.50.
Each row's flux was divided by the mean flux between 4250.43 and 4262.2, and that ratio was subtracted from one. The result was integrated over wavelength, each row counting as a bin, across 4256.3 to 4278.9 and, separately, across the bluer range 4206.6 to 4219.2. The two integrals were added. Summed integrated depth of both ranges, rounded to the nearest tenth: 2.8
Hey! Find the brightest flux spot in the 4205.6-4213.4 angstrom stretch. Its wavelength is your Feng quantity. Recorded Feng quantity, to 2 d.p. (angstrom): 4207.10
